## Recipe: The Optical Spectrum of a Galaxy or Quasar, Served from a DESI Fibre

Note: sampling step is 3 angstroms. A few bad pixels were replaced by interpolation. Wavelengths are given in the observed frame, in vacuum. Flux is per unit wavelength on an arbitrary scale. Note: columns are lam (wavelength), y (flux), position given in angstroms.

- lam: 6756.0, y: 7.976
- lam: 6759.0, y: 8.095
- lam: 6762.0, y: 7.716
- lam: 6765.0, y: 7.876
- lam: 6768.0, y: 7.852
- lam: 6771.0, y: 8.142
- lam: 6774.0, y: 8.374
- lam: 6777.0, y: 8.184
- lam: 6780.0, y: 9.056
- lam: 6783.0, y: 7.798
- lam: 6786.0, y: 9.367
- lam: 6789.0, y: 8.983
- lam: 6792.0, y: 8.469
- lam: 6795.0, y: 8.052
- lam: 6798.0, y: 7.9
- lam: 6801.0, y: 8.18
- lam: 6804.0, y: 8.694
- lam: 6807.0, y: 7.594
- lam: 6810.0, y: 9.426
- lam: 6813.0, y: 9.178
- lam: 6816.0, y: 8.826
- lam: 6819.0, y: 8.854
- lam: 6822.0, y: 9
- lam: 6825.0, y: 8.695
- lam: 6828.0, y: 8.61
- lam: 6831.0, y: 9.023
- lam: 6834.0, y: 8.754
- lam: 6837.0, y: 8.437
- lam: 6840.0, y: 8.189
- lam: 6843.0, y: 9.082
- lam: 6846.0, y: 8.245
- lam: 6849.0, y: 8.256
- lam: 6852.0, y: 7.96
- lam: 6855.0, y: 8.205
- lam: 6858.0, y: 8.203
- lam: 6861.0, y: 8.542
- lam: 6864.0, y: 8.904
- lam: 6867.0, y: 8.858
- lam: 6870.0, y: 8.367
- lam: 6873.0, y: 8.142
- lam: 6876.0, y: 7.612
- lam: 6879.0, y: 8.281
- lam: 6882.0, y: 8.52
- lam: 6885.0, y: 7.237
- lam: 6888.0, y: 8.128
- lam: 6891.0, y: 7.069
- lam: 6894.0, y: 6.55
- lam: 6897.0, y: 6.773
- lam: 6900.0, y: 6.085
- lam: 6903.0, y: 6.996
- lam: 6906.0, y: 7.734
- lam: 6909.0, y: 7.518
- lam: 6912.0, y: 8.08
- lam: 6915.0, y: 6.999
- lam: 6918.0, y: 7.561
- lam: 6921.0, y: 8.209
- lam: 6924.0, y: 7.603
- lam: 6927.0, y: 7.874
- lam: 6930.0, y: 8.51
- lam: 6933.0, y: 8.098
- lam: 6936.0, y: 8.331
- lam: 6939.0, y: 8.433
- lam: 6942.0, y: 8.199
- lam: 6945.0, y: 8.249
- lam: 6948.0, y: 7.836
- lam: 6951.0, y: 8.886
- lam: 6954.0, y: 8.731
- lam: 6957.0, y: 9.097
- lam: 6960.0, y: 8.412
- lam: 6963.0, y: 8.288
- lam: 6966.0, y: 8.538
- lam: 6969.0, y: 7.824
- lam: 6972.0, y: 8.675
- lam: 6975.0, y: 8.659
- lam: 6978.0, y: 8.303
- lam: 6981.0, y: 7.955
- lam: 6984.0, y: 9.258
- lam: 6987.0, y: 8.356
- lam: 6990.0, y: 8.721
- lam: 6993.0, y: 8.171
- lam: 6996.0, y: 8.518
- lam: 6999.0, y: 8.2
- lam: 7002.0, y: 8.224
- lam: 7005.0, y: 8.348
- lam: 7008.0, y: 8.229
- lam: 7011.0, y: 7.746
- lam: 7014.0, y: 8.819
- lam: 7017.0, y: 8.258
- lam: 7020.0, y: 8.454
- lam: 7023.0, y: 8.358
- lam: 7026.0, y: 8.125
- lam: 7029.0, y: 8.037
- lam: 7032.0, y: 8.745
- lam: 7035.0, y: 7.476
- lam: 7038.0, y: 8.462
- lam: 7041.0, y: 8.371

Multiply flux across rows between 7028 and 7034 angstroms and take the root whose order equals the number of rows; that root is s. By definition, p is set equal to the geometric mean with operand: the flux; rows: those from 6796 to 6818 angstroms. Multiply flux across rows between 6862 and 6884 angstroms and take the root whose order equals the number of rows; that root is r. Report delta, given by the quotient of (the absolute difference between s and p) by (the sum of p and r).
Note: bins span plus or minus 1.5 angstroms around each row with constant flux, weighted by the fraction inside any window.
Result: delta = 0.008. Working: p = 8.5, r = 8.4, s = 8.38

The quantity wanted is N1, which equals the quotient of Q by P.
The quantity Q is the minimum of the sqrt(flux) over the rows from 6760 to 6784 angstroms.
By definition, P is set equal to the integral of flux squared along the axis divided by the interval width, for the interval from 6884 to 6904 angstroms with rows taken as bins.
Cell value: 0.057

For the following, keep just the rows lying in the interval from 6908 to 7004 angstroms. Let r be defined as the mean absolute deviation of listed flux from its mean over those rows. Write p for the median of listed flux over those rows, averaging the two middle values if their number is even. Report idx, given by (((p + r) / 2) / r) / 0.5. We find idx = 25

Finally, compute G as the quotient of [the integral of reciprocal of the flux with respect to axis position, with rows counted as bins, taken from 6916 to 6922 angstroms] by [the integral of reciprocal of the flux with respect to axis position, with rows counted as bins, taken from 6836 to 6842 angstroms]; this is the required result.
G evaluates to 1.08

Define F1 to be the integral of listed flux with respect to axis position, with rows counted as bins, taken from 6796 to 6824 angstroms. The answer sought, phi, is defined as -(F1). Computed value -241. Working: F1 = 241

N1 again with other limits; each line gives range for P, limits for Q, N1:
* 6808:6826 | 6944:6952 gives 0.035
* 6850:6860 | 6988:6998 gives 0.043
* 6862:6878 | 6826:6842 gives 0.041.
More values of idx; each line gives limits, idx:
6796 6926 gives 15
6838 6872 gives 29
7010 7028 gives 34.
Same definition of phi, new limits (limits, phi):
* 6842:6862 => -167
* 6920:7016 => -802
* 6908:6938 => -237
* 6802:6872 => -602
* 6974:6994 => -170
